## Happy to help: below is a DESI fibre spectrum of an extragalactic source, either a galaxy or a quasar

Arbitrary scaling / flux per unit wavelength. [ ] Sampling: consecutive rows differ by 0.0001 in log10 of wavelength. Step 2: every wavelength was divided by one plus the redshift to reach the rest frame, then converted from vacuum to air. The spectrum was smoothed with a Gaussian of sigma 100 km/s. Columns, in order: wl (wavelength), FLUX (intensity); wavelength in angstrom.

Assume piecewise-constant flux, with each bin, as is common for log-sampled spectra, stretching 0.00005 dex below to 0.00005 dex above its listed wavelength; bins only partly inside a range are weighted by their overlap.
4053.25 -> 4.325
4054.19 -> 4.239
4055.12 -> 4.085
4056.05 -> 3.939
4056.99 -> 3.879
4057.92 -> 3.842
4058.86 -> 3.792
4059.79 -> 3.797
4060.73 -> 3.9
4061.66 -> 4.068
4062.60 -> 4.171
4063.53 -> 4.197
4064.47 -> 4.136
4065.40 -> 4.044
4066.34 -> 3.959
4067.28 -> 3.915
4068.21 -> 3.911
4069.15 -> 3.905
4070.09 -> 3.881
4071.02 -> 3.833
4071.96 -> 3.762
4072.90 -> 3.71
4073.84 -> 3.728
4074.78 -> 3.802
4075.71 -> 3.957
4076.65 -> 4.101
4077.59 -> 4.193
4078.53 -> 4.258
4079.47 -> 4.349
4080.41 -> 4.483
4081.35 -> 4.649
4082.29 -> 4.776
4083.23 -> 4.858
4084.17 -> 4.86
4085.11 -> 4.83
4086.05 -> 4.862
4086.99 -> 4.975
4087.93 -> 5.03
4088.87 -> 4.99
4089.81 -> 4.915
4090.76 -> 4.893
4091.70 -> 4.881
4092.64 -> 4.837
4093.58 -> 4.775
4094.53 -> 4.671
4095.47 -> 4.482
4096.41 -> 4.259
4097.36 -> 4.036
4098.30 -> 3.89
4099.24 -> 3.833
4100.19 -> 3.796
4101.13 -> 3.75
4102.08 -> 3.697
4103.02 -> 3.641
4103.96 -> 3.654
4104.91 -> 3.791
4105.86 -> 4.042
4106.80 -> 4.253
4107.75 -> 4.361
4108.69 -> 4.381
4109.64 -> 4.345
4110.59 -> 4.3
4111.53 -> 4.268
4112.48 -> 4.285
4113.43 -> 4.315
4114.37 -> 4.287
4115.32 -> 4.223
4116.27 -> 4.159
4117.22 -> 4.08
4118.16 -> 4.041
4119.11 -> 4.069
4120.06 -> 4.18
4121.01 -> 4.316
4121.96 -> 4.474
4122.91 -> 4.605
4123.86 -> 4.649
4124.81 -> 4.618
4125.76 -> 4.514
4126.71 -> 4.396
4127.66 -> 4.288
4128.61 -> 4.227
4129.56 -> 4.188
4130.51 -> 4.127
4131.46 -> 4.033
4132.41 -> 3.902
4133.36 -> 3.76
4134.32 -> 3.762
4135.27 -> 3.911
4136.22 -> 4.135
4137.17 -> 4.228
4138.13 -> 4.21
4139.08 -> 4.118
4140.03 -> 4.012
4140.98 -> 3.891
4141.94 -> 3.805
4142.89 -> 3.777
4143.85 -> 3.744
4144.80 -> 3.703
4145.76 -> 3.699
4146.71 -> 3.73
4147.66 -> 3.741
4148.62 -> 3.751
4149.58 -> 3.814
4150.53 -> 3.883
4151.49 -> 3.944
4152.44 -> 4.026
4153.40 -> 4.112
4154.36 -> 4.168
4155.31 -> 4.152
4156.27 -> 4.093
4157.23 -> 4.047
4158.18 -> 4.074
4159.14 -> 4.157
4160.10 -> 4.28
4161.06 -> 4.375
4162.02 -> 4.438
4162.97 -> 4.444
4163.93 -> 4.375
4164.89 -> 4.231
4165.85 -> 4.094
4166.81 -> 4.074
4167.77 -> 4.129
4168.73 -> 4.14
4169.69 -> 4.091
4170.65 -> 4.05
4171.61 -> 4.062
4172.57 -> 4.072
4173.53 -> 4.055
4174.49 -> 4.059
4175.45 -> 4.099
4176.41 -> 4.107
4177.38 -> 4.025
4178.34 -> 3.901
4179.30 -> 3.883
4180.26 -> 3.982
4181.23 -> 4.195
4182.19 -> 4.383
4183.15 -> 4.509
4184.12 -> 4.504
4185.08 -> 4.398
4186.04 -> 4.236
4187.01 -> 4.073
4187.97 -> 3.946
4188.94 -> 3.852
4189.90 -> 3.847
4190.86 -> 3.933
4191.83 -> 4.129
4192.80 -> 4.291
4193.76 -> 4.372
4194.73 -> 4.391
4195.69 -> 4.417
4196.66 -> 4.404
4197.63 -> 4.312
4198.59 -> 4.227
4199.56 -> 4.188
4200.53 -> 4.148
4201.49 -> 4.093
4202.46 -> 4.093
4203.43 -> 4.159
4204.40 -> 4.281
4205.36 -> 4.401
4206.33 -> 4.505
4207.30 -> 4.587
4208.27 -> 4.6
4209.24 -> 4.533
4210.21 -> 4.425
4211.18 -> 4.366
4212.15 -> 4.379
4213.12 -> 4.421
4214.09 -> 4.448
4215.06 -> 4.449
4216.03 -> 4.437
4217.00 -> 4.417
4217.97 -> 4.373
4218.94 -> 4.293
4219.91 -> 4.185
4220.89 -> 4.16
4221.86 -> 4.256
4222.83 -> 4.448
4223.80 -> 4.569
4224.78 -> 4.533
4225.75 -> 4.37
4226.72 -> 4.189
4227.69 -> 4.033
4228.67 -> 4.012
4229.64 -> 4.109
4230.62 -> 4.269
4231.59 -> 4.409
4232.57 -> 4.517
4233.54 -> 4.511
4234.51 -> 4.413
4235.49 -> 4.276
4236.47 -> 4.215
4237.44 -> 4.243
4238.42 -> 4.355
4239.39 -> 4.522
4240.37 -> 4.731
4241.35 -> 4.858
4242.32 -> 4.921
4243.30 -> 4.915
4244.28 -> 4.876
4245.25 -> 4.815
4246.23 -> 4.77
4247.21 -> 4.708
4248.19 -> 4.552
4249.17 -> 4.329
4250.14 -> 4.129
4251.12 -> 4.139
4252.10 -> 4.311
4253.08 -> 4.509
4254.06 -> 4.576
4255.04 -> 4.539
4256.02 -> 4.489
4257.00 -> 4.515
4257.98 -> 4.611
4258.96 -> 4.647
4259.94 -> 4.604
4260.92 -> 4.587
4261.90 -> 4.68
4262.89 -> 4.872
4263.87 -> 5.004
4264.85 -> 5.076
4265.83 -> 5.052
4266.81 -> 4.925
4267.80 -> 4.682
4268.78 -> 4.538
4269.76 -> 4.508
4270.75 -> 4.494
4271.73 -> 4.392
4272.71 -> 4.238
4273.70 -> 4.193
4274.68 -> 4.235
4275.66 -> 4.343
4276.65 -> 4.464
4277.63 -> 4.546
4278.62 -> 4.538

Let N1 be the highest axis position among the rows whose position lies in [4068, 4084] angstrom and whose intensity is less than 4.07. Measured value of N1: 4075.71 angstrom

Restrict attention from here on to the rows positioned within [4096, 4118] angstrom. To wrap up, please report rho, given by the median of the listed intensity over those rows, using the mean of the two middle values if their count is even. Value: 4.2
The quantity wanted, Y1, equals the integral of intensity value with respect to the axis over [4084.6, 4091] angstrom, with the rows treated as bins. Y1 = 31.5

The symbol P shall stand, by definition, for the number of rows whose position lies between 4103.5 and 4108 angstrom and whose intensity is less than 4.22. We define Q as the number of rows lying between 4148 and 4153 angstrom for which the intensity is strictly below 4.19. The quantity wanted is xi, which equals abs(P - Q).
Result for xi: 2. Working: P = 3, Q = 5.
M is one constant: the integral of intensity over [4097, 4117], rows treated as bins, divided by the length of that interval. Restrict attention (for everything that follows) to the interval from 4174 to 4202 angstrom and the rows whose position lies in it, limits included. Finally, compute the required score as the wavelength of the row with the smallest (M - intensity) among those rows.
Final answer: 4183.15 angstrom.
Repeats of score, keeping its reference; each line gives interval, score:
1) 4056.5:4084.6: 4084.17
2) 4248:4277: 4264.85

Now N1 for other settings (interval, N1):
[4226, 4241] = 4228.67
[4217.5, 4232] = 4228.67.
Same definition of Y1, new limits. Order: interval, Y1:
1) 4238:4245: 33.3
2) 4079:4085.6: 30.9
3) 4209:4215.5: 28.8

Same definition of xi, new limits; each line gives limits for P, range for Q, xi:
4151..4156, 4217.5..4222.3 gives 3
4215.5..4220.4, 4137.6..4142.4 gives 3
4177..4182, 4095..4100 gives 2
